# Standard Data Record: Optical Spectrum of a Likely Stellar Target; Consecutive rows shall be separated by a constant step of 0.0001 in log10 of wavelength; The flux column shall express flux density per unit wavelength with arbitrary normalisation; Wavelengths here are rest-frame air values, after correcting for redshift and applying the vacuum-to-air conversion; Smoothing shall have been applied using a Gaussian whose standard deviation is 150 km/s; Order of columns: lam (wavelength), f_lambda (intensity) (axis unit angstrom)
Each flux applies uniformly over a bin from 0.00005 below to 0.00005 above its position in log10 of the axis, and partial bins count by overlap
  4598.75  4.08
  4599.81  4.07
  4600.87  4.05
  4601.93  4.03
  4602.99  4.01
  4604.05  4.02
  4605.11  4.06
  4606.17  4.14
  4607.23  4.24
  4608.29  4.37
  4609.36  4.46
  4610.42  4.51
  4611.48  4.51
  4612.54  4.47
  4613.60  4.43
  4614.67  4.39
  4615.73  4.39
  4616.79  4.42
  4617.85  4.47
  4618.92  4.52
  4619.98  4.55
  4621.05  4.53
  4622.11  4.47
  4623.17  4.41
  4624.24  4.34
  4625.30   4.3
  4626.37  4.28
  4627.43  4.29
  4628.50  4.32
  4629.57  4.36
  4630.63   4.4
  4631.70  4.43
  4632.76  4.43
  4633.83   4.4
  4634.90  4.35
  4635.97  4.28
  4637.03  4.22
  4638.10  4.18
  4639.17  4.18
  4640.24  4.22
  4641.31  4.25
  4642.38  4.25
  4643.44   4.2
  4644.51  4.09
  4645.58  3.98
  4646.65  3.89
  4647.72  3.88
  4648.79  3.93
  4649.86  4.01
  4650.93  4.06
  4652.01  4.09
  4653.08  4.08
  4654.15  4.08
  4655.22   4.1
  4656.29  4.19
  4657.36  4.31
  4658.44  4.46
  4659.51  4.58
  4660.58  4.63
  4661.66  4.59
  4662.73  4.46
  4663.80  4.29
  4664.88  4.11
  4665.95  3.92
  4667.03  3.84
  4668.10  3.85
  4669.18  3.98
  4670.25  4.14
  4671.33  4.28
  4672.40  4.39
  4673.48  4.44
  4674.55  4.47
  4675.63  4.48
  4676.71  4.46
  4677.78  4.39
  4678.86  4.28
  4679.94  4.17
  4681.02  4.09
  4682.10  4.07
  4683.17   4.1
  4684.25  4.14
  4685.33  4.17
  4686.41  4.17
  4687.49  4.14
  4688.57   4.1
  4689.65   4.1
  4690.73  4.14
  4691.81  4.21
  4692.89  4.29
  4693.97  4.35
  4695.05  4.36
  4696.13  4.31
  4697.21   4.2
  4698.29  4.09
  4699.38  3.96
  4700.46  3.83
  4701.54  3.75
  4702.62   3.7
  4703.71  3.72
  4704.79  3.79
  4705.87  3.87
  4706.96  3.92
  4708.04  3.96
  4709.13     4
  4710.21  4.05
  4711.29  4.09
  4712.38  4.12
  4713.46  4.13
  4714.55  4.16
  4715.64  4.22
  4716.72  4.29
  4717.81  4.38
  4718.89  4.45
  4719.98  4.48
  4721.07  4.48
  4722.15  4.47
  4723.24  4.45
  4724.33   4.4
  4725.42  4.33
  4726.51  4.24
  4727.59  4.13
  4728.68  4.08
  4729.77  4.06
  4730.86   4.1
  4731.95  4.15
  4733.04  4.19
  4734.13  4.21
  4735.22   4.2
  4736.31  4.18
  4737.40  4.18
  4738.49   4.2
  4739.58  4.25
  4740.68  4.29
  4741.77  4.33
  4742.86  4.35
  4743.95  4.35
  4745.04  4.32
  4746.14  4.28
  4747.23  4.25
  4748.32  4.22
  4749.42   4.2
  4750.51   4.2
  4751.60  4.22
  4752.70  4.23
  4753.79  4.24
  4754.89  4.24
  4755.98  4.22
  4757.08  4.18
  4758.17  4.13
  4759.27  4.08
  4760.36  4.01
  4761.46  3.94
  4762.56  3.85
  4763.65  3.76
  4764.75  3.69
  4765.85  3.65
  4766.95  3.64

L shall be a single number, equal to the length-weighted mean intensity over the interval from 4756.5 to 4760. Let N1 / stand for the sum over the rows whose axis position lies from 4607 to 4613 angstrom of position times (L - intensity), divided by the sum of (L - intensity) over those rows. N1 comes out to 4610.4 angstrom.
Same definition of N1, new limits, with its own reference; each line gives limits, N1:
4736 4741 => 4739.2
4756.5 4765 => 4763.3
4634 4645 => 4638.3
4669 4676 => 4674.3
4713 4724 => 4720.0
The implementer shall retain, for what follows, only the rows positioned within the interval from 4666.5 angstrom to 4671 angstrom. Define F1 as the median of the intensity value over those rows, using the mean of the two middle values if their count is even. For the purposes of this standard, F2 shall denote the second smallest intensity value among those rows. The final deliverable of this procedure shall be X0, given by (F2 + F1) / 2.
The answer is 3.88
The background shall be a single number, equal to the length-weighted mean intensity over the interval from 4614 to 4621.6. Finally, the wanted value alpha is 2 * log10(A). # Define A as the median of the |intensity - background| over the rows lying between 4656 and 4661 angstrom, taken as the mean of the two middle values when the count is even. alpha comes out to -1.62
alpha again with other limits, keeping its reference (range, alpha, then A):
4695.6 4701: -0.85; 0.37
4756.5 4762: -0.83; 0.38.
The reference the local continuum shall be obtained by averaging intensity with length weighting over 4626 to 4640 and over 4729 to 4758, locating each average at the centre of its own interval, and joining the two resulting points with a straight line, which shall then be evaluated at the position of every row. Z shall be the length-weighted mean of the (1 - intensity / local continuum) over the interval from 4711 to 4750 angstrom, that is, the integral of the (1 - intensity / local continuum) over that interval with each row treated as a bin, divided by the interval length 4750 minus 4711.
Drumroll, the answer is -0.01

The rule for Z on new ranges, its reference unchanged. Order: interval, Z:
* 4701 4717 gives 0.06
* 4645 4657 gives 0.06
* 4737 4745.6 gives -0.01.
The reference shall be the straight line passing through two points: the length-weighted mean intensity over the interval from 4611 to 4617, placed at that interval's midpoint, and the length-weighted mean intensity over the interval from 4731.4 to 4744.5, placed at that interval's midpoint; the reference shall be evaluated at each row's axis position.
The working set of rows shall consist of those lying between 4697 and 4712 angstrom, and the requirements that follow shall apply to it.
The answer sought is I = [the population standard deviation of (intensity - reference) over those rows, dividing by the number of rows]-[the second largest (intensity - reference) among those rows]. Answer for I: 0.34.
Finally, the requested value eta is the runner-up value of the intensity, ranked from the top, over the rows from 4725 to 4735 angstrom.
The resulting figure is 4.24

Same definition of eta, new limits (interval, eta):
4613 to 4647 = 4.53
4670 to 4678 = 4.47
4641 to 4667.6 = 4.59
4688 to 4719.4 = 4.38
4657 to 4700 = 4.59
